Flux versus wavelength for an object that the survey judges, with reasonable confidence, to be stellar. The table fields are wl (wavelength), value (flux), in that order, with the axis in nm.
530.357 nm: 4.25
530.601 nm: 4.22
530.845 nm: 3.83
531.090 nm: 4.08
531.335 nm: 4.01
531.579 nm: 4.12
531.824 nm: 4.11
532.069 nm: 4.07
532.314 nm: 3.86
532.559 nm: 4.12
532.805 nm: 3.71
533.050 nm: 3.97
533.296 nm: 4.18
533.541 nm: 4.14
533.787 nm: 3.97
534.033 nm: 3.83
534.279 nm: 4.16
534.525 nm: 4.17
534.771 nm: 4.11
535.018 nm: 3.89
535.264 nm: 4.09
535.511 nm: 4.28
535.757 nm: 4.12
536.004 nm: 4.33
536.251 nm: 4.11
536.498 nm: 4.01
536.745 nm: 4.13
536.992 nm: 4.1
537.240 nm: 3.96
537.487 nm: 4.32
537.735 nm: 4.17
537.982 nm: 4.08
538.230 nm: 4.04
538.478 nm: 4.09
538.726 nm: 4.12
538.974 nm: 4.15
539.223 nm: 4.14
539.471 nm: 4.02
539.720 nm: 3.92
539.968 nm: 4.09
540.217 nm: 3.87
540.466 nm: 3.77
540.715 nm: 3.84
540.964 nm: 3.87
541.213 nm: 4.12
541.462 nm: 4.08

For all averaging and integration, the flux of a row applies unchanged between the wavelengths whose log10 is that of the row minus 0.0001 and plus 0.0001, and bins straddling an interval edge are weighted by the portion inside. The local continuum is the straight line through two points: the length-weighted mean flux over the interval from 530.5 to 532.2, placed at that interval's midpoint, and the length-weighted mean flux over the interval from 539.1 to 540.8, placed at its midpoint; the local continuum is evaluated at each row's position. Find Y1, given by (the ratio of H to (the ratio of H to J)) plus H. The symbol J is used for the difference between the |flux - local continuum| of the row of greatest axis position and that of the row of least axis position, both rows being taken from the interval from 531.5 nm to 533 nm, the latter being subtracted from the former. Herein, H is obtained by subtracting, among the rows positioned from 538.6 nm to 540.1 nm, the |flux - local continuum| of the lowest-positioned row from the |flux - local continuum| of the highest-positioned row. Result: 0.26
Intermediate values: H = -0.01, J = 0.27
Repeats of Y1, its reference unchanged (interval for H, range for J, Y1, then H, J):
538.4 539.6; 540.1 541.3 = 0.05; -0.06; 0.10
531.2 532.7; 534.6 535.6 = 0.20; 0.02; 0.18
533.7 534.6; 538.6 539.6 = 0.00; 0.09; -0.09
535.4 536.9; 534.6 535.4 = -0.15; -0.13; -0.01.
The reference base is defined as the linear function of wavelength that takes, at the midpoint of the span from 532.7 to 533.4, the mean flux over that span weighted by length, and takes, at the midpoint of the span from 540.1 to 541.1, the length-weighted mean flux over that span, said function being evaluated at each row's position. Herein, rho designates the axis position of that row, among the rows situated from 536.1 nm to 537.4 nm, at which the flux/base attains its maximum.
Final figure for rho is 536.745 nm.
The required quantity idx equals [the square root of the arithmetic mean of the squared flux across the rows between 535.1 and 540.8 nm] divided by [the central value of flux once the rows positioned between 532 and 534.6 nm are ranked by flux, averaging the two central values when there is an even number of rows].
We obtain 1.00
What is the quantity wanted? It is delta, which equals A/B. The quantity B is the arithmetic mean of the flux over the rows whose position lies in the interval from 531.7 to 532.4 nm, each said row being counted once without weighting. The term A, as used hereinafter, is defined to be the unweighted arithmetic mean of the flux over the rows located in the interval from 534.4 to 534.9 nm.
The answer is 1.03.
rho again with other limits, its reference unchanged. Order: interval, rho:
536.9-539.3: 537.487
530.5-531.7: 530.601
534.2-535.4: 534.525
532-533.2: 532.559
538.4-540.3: 538.974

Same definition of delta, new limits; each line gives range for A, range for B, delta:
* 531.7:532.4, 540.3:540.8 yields 1.05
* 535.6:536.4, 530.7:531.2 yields 1.06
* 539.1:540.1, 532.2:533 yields 1.04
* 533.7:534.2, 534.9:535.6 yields 0.95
